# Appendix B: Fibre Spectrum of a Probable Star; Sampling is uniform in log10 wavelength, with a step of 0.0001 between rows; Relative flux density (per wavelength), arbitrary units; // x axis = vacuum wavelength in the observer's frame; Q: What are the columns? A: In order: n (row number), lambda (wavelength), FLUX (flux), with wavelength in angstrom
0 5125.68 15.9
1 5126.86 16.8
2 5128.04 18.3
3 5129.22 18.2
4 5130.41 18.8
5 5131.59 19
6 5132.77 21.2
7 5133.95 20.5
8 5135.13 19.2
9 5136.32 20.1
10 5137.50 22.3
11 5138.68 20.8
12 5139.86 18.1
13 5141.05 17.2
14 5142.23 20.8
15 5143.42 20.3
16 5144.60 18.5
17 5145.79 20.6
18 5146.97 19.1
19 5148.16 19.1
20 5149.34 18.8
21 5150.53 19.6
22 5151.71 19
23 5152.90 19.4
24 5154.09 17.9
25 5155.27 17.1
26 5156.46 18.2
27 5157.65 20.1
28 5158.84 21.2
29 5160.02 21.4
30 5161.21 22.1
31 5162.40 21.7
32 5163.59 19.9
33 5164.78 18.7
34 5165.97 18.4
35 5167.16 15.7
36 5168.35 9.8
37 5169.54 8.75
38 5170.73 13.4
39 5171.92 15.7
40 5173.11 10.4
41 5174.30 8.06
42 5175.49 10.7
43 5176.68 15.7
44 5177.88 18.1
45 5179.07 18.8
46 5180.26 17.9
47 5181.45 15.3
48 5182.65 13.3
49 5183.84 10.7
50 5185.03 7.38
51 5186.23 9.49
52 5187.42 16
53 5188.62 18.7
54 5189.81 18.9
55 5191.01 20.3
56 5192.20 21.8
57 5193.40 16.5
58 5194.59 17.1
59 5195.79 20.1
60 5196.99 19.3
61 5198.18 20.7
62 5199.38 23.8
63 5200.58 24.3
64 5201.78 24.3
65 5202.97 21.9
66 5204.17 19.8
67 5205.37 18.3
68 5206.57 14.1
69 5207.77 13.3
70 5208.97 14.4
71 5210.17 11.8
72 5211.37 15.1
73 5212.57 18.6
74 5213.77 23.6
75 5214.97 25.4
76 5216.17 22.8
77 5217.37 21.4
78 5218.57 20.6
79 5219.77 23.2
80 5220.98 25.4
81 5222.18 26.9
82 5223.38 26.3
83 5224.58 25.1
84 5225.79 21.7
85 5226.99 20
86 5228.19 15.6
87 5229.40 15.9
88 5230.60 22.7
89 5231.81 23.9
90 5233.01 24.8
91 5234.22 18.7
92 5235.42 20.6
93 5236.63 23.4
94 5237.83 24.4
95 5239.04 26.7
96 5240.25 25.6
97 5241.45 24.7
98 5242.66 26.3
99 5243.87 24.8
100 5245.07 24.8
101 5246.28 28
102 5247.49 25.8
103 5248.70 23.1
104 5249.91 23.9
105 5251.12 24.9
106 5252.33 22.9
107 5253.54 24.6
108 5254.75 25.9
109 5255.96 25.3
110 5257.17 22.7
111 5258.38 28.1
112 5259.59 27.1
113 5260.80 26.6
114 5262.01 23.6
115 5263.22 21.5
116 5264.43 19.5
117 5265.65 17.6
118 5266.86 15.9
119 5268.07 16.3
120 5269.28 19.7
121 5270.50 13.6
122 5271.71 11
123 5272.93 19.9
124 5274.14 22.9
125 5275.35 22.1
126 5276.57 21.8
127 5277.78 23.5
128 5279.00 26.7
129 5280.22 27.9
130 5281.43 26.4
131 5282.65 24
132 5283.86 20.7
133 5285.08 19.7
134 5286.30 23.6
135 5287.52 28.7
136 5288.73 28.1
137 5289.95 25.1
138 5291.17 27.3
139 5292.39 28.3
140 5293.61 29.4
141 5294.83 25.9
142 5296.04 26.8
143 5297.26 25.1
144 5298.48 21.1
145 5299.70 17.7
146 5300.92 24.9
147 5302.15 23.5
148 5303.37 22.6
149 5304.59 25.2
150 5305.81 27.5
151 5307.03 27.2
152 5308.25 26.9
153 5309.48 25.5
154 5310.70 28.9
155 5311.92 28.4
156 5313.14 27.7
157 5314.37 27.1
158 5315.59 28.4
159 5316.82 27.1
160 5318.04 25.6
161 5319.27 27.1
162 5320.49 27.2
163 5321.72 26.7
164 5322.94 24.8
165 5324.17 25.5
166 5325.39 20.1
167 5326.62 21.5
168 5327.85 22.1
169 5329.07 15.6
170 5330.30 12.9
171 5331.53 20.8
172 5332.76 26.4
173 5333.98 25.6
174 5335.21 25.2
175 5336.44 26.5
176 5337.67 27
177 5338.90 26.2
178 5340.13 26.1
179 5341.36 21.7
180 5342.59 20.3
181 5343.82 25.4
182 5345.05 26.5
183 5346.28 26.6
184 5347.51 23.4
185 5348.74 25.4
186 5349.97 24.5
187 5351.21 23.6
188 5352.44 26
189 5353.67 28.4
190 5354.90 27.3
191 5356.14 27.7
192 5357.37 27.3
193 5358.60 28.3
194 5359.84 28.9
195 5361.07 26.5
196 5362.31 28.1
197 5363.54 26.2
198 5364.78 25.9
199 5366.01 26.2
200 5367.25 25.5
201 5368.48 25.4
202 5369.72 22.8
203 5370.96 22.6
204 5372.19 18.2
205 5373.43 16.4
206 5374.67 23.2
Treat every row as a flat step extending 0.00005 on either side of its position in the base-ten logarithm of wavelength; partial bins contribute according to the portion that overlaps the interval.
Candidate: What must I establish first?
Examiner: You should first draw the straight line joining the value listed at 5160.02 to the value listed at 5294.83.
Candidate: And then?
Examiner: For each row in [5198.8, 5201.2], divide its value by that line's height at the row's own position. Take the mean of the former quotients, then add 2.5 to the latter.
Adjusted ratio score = 3.56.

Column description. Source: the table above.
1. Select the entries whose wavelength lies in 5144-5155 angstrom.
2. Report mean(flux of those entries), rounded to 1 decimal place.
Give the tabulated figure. 19.1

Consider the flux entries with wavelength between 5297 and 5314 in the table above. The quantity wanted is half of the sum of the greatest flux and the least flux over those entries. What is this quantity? 23.3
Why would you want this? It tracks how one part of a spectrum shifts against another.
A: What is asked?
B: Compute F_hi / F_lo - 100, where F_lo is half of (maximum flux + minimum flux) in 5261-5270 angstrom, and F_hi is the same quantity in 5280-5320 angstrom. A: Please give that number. -98.8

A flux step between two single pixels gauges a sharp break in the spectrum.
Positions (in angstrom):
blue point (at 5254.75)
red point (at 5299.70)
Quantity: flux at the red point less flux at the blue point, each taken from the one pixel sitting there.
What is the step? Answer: -8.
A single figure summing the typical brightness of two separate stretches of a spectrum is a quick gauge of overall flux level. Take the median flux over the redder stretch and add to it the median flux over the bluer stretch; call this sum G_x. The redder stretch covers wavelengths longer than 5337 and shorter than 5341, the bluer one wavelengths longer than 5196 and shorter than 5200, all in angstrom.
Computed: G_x 47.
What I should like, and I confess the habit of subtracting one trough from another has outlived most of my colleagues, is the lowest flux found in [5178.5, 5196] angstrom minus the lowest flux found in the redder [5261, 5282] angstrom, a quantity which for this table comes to -4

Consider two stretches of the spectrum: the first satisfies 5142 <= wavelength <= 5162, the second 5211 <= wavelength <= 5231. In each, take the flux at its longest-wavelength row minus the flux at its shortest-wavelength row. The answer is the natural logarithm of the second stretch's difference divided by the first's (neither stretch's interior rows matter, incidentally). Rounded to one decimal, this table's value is 1.8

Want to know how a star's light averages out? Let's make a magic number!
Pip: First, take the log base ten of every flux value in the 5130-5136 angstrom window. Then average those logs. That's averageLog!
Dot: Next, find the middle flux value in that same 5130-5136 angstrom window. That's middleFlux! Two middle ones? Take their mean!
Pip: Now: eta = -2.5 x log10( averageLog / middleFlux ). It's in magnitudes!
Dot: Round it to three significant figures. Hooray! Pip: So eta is 2.93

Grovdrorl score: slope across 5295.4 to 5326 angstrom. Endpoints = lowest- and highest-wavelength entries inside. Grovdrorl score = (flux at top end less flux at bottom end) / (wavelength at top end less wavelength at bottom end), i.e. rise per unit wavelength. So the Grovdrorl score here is -0.2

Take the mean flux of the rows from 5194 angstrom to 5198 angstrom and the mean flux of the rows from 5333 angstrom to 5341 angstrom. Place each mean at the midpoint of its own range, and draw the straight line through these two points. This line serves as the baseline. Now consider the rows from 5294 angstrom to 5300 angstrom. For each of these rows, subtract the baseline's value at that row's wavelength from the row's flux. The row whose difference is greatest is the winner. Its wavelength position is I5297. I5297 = 5296.04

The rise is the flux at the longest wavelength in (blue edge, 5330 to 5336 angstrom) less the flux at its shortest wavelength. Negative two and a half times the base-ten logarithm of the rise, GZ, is -2.7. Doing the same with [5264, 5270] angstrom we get 1.7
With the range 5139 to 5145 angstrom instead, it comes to 1.0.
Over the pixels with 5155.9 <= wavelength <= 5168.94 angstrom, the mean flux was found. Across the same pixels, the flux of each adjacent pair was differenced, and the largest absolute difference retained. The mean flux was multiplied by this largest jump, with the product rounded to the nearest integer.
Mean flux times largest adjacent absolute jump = 111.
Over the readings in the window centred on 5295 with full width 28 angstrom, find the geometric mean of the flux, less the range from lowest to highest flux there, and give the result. 13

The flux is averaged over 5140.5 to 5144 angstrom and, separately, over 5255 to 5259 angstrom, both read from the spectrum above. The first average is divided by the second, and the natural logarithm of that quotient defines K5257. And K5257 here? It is -0.27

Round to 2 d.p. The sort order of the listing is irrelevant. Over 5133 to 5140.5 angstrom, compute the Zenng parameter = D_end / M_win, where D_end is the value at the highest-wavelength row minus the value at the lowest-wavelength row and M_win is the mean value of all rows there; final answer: -0.12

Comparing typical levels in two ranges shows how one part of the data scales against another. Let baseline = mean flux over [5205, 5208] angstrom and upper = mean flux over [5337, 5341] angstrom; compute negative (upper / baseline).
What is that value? -1.7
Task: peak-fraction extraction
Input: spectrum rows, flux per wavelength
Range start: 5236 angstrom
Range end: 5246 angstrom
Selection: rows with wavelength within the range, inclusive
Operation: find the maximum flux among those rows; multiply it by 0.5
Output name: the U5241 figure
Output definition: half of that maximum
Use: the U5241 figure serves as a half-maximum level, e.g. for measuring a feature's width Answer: 13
